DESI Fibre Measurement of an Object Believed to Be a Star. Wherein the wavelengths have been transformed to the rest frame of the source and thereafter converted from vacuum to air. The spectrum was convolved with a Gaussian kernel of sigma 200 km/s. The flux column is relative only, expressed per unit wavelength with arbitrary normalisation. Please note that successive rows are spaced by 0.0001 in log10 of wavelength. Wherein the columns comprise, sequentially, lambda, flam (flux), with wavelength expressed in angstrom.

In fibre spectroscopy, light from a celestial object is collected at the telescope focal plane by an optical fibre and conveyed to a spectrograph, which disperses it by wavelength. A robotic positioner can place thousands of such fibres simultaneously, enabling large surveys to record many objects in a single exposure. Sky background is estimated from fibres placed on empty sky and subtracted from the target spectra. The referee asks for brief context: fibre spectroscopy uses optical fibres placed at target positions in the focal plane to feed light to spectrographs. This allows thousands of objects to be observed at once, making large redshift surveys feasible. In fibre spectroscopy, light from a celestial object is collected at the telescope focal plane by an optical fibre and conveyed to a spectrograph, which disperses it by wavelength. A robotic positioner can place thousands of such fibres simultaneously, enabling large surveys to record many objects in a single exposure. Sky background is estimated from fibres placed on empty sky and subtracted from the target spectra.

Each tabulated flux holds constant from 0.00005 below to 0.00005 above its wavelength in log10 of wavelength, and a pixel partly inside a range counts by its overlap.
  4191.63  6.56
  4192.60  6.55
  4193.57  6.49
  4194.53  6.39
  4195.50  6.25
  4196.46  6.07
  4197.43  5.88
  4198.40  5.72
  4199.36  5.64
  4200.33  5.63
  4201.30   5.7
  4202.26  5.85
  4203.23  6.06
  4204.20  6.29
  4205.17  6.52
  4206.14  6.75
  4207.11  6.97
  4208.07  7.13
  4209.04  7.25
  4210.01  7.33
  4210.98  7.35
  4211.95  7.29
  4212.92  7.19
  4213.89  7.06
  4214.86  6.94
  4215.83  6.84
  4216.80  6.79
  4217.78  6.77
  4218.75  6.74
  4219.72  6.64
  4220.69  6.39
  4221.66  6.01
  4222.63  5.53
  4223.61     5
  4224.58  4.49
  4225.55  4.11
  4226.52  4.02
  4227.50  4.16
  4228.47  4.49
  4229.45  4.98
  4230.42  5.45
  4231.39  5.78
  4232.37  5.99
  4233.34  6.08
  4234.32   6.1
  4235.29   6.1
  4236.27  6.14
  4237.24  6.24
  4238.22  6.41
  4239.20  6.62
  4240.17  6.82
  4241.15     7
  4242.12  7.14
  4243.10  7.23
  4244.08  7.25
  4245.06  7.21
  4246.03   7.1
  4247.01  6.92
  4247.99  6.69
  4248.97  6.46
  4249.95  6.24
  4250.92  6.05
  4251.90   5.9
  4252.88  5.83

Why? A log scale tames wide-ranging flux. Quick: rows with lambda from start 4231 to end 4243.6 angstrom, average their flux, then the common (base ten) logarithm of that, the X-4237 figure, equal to 0.809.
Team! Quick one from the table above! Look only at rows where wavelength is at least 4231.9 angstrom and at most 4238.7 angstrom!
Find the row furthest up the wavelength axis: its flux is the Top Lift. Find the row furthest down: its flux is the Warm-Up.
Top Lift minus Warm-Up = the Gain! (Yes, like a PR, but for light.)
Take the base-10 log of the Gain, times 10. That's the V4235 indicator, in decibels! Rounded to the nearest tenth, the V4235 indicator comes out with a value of -3.8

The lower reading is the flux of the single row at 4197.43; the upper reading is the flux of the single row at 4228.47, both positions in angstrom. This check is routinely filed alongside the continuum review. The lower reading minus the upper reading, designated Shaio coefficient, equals 1.4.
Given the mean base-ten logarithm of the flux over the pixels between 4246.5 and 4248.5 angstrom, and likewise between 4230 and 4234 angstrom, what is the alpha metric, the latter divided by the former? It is 0.92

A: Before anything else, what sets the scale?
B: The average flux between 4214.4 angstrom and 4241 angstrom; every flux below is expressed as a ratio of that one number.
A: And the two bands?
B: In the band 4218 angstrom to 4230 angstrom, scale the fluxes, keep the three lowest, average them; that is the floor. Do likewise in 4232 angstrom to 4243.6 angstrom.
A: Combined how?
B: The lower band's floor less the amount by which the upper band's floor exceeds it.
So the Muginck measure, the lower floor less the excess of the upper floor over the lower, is 0.37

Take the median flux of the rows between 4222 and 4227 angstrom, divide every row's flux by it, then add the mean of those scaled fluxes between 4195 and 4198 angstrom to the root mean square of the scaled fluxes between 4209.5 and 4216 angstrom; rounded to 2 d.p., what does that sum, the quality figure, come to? 2.94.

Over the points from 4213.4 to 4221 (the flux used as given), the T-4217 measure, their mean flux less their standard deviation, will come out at 6.6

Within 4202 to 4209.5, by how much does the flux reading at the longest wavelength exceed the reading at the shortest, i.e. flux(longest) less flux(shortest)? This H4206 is 1.4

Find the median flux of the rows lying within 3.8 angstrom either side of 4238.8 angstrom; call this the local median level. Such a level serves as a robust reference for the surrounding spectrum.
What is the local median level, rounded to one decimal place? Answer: 6.5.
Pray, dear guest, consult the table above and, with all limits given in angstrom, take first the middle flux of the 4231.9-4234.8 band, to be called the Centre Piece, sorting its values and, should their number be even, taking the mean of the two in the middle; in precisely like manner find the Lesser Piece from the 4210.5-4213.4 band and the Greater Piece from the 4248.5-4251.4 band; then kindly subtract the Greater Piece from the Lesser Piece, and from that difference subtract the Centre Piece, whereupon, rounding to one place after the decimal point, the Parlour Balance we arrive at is -5.0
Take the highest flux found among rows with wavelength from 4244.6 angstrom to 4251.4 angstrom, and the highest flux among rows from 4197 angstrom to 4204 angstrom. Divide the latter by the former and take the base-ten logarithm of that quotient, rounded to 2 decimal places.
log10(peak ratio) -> -0.08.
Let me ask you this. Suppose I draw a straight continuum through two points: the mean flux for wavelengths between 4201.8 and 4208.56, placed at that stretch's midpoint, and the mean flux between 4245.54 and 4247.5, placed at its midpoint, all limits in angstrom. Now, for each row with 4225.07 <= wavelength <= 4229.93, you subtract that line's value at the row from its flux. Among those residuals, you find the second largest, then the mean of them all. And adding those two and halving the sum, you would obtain -2.4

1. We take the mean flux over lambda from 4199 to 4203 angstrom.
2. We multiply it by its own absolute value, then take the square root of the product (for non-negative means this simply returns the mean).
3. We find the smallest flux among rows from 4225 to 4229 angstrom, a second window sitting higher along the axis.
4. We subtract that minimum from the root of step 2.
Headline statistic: 1.7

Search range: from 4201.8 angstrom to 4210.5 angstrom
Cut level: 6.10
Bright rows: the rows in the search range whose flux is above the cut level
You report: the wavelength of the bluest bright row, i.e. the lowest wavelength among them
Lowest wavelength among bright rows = 4204.20 angstrom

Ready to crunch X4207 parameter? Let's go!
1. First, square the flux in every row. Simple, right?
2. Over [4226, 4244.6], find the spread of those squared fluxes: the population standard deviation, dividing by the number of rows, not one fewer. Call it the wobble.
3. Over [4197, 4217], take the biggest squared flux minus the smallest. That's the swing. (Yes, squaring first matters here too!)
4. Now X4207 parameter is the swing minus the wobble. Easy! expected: 11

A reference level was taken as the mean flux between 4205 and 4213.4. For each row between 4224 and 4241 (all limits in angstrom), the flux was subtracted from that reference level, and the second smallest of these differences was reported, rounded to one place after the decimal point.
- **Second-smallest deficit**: 0.5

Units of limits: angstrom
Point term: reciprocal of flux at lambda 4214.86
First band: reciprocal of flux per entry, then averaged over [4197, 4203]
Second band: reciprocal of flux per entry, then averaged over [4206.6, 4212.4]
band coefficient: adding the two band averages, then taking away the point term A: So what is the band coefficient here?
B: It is 0.169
